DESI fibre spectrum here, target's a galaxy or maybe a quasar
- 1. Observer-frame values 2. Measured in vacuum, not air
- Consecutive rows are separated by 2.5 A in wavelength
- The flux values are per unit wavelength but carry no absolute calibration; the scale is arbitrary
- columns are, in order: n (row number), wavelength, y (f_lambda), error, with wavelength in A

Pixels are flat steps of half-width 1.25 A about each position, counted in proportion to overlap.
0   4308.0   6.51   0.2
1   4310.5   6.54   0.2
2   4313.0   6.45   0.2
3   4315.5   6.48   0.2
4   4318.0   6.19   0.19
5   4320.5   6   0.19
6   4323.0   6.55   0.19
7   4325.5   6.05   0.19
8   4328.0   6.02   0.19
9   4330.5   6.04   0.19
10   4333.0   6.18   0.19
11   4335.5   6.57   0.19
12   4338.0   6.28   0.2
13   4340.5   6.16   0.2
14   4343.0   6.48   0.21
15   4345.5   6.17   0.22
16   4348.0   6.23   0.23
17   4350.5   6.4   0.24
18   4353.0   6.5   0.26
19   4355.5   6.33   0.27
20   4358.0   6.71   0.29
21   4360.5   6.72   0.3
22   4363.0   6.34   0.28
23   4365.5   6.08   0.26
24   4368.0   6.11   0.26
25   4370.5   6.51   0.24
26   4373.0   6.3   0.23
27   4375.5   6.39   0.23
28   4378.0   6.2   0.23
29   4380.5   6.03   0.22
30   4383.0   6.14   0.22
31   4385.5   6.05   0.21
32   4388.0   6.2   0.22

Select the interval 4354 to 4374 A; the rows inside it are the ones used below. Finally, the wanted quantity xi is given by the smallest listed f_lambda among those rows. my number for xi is 6.08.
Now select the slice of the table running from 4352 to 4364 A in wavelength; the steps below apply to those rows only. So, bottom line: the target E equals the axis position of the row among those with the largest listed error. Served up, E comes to 4360.5 A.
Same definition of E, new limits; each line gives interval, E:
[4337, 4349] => 4348.0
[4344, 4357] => 4355.5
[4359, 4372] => 4360.5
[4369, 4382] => 4370.5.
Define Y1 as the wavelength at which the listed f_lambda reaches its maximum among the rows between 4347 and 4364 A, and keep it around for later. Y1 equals 4360.5 A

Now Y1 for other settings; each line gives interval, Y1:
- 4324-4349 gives 4335.5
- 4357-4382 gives 4360.5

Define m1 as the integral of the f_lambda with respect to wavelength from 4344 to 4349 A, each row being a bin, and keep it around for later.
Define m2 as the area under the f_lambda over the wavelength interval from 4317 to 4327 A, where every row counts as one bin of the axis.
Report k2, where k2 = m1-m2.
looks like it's -31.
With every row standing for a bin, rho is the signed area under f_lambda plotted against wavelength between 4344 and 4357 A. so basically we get 82.4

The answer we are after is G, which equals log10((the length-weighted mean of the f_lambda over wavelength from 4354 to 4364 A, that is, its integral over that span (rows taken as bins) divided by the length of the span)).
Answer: 0.815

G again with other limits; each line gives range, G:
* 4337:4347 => 0.797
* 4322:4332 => 0.789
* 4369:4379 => 0.803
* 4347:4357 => 0.805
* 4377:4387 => 0.786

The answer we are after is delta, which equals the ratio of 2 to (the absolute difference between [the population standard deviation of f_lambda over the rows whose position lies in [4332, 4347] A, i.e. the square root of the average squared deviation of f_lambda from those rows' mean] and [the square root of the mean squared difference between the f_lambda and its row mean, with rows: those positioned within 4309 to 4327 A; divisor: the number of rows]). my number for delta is 35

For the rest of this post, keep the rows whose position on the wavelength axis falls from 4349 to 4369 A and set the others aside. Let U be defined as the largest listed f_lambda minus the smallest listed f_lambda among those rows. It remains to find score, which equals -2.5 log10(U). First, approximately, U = 0.64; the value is 0.48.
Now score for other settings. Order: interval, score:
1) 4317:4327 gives 0.65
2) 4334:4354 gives 0.97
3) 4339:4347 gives 1.24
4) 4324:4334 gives 1.99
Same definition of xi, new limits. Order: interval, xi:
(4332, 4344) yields 6.16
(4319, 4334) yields 6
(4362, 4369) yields 6.08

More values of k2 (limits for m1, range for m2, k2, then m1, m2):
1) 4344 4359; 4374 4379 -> 64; 96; 31.5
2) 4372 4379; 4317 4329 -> -30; 44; 74.0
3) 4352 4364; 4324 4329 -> 48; 78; 30.3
